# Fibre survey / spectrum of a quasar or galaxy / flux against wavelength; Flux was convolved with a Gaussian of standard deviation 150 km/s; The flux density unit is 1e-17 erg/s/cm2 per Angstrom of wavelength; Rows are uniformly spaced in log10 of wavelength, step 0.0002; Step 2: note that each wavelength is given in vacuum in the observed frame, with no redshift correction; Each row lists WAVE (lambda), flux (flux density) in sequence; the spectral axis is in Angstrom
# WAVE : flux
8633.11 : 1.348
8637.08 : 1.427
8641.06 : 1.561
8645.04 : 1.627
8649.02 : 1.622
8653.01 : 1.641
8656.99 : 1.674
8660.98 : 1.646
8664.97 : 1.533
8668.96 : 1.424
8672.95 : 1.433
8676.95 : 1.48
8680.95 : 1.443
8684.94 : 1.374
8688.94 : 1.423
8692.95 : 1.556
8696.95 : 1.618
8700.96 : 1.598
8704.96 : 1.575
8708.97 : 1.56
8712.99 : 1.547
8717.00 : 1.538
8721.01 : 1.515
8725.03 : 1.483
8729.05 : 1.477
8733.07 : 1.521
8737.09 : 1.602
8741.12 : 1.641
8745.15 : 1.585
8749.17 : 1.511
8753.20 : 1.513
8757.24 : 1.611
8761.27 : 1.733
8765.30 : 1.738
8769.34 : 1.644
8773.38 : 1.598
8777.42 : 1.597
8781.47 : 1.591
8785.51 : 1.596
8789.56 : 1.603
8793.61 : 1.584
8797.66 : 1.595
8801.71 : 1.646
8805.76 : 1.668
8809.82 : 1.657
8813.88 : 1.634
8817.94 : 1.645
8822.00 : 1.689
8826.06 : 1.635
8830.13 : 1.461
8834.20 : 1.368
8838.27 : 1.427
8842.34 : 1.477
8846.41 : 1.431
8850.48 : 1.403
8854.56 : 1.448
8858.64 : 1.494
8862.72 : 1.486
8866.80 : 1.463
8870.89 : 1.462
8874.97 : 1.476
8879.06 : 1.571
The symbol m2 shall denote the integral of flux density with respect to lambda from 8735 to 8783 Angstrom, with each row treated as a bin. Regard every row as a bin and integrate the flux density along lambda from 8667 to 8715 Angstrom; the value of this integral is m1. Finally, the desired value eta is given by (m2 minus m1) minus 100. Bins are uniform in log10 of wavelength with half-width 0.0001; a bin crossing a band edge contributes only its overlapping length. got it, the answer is -95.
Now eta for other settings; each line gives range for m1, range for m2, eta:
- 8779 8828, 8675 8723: -107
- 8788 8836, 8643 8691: -104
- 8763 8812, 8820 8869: -107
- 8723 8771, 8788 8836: -99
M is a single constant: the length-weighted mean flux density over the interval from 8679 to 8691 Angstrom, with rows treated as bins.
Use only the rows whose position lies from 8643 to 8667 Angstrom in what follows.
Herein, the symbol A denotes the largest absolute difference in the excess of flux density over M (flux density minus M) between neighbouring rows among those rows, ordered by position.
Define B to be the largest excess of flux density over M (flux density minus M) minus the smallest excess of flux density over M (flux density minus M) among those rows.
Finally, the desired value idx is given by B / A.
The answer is 1.25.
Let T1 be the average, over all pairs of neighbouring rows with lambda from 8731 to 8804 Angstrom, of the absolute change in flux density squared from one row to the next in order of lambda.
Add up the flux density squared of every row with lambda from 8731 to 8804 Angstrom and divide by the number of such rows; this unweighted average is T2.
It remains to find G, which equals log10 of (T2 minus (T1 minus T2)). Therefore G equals 0.70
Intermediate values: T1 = 0.14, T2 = 2.58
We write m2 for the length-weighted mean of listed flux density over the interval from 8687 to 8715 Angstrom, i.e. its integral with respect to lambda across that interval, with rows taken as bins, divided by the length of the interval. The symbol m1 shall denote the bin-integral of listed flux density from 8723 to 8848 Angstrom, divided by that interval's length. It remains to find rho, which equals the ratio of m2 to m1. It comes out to 0.98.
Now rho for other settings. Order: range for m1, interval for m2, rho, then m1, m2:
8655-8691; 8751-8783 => 1.09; 1.49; 1.63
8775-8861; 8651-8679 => 0.99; 1.55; 1.55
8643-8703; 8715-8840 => 1.03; 1.54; 1.58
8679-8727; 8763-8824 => 1.07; 1.52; 1.63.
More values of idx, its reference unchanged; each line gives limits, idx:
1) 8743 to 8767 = 1.86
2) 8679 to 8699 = 1.83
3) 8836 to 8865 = 1.82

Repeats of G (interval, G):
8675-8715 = 0.65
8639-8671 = 0.69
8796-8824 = 0.73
